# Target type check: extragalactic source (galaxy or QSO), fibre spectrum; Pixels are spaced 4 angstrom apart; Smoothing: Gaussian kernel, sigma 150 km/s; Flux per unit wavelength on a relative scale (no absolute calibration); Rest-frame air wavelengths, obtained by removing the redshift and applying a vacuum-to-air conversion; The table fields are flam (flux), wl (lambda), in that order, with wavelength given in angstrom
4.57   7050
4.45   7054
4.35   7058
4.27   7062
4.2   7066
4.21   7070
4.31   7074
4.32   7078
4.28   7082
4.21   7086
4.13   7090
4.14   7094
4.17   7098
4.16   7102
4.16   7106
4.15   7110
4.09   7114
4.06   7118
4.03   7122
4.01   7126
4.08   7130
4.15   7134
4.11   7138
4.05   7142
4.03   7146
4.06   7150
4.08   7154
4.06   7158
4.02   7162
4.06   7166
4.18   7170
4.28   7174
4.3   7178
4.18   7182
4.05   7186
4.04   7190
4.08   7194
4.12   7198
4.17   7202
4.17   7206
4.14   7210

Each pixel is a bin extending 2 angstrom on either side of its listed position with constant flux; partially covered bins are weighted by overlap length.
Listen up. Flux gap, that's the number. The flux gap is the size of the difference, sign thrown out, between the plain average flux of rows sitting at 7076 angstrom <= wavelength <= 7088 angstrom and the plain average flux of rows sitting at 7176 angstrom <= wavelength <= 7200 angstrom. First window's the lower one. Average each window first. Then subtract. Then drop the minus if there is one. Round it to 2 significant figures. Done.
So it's 0.14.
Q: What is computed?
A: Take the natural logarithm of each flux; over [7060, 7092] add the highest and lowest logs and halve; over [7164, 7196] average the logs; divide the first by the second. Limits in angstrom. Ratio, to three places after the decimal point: 1.013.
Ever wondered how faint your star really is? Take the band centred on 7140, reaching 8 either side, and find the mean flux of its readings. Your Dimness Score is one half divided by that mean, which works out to 0.122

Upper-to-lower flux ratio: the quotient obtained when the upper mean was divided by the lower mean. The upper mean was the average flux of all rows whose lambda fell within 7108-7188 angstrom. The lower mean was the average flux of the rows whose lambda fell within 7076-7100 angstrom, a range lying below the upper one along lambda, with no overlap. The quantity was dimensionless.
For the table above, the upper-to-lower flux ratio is 0.97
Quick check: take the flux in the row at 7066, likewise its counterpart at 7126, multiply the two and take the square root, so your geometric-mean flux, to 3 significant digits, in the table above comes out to 4.10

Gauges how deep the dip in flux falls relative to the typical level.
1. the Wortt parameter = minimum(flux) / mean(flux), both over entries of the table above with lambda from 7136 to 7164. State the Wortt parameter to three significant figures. 0.990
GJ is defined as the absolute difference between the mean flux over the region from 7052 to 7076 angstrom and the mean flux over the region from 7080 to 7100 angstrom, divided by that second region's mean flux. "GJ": 0.027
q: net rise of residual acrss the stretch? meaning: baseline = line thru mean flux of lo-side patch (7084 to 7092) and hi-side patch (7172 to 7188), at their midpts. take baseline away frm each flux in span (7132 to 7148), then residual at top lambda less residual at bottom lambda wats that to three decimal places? -0.124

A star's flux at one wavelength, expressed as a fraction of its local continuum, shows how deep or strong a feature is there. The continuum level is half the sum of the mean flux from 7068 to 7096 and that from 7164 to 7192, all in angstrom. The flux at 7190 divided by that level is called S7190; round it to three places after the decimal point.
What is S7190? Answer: 0.964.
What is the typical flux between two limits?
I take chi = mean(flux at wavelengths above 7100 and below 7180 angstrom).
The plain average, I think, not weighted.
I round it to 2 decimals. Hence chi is 4.11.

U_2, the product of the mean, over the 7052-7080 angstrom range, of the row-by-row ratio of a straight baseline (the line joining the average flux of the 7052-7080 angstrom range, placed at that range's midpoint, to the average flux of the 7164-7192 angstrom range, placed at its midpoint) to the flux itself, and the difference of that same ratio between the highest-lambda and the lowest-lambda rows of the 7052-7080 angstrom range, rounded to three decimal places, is 0.022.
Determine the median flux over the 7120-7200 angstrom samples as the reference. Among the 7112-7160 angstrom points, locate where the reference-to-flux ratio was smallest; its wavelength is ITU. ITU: 7134 angstrom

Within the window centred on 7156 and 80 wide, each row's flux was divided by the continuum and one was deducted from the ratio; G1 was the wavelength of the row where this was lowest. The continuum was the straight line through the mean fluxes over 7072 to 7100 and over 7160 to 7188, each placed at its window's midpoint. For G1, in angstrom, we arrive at 7126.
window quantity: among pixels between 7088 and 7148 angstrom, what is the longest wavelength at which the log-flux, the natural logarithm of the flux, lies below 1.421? 7146 angstrom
